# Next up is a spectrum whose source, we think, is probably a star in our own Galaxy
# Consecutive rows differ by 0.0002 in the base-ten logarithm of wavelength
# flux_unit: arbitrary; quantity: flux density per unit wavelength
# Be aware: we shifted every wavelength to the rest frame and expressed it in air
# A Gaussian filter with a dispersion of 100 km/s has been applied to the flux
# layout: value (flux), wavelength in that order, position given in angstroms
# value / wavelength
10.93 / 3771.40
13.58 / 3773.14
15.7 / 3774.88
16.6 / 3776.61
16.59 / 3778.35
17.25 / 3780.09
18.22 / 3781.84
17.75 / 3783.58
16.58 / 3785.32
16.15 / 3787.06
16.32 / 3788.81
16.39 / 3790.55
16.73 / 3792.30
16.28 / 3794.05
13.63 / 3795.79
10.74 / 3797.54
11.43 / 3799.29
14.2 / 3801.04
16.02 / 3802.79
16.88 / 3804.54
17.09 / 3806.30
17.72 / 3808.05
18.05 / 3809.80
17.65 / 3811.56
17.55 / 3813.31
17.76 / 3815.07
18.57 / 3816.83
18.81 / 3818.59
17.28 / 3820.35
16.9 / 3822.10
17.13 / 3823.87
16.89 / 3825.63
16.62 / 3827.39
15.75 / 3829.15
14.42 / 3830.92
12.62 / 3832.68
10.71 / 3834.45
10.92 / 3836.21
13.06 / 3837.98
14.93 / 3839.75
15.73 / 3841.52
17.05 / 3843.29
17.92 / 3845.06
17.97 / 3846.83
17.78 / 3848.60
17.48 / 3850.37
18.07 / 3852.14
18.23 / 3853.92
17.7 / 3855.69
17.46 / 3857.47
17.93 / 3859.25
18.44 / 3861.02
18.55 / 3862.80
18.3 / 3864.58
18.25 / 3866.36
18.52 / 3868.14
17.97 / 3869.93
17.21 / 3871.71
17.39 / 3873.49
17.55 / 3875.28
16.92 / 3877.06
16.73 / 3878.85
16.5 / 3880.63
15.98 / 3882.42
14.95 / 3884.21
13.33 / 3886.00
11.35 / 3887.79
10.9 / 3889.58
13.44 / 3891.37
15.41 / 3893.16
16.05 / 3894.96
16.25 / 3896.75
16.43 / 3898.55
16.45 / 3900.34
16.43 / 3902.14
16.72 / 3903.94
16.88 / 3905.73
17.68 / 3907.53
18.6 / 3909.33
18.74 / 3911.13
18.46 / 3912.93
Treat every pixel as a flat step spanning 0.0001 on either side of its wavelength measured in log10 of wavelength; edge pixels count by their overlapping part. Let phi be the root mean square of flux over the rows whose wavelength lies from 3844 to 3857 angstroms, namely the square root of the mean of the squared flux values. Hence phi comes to 17.9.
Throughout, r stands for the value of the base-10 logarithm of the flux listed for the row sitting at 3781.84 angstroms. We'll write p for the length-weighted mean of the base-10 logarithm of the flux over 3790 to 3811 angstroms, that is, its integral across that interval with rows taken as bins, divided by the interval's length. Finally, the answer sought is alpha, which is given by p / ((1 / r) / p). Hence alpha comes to 1.76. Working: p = 1.18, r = 1.26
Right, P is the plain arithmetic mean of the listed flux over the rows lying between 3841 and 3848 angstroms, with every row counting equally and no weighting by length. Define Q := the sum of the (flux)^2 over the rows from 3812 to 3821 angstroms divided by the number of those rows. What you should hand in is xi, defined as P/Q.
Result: 0.053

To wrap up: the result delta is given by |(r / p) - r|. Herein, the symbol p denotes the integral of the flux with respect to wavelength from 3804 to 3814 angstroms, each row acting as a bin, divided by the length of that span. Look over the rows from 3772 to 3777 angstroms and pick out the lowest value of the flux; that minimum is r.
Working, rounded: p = 17.5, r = 13.58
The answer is 12.8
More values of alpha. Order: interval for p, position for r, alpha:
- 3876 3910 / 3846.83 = 1.78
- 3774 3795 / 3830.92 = 1.73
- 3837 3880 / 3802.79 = 1.85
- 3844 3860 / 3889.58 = 1.62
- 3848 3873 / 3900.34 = 1.92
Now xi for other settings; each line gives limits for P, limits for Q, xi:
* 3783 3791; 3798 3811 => 0.064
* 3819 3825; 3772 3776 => 0.079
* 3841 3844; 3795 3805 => 0.084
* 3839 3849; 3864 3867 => 0.051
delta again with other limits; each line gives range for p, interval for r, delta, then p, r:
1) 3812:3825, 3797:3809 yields 10.1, 17.7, 10.74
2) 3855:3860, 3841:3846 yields 14.8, 17.7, 15.73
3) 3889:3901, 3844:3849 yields 16.6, 15.1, 17.78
